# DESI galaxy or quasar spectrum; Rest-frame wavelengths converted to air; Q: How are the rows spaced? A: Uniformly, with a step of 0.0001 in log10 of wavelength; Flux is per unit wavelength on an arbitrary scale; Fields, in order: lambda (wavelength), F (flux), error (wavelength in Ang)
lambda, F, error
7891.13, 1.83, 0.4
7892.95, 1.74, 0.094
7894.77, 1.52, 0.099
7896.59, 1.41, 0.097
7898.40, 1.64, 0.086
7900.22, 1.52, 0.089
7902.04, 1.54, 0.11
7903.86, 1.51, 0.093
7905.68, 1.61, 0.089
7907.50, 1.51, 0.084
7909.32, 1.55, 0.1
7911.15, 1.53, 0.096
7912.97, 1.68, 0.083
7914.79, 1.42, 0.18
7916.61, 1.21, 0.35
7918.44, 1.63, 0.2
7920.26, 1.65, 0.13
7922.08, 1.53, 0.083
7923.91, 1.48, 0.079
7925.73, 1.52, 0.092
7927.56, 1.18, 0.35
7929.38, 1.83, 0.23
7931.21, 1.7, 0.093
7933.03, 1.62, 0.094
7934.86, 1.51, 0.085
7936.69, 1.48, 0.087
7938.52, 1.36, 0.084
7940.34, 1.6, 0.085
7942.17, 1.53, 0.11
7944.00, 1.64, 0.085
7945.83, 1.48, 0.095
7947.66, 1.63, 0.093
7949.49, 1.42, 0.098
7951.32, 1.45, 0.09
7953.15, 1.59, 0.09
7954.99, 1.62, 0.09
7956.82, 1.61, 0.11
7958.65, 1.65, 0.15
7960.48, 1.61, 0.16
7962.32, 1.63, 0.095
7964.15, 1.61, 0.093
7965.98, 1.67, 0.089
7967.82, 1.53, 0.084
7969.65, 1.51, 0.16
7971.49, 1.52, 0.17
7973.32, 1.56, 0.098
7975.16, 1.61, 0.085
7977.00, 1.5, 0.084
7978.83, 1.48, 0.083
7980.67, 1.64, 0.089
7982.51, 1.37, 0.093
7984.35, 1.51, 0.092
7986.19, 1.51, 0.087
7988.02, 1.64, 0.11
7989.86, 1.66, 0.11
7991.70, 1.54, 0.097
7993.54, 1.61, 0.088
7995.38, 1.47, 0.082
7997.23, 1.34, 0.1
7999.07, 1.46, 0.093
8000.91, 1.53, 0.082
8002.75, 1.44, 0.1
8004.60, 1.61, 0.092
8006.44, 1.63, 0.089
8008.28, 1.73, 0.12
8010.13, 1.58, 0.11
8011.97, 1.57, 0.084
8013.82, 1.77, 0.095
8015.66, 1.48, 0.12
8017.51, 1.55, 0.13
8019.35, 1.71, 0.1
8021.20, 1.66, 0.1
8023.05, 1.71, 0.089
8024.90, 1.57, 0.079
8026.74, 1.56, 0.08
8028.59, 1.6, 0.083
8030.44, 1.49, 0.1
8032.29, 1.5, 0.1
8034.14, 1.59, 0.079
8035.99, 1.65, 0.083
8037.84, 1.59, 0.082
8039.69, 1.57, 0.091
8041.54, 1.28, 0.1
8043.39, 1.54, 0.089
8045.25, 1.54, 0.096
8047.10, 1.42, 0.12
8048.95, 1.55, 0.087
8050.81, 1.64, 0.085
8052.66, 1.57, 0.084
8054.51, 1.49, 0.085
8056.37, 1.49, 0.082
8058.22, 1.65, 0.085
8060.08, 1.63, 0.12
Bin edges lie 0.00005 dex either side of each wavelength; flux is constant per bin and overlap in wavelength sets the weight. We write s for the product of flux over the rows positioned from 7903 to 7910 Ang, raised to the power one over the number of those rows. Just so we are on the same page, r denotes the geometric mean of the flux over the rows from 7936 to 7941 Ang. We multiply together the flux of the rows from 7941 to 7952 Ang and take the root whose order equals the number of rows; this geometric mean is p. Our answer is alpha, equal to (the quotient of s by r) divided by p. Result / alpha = 0.687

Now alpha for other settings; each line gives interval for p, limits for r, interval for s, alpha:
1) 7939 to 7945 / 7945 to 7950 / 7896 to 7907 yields 0.641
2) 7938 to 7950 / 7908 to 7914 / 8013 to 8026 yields 0.678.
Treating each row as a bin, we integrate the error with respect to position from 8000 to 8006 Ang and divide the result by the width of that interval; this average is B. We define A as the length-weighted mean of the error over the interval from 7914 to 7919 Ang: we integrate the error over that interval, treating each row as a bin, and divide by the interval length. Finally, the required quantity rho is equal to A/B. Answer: 2.72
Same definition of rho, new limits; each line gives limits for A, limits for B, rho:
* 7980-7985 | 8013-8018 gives 0.80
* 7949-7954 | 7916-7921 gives 0.41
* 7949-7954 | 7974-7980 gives 1.09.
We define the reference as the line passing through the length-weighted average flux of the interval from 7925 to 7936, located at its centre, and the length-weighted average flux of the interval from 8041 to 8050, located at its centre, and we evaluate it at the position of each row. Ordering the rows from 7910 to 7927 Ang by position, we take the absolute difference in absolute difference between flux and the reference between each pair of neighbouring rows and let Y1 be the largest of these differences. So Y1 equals 0.30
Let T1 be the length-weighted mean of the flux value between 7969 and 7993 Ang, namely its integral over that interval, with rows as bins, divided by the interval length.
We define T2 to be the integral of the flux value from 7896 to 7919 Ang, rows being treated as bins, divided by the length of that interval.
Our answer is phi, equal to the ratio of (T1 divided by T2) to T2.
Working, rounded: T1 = 1.54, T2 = 1.52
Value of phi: 0.668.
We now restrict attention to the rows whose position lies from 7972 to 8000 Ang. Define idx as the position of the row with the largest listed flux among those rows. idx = 7989.86 Ang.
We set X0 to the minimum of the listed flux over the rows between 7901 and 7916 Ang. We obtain 1.42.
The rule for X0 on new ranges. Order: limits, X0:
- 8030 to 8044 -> 1.28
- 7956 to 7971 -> 1.51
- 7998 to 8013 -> 1.44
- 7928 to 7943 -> 1.36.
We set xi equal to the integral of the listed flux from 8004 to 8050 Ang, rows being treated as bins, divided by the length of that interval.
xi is 1.58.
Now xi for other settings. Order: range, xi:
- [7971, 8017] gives 1.55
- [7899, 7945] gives 1.53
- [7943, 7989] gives 1.56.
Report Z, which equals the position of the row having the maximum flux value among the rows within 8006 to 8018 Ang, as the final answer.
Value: 8013.82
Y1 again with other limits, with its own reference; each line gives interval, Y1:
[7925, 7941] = 0.34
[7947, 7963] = 0.05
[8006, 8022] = 0.25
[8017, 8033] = 0.16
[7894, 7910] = 0.12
